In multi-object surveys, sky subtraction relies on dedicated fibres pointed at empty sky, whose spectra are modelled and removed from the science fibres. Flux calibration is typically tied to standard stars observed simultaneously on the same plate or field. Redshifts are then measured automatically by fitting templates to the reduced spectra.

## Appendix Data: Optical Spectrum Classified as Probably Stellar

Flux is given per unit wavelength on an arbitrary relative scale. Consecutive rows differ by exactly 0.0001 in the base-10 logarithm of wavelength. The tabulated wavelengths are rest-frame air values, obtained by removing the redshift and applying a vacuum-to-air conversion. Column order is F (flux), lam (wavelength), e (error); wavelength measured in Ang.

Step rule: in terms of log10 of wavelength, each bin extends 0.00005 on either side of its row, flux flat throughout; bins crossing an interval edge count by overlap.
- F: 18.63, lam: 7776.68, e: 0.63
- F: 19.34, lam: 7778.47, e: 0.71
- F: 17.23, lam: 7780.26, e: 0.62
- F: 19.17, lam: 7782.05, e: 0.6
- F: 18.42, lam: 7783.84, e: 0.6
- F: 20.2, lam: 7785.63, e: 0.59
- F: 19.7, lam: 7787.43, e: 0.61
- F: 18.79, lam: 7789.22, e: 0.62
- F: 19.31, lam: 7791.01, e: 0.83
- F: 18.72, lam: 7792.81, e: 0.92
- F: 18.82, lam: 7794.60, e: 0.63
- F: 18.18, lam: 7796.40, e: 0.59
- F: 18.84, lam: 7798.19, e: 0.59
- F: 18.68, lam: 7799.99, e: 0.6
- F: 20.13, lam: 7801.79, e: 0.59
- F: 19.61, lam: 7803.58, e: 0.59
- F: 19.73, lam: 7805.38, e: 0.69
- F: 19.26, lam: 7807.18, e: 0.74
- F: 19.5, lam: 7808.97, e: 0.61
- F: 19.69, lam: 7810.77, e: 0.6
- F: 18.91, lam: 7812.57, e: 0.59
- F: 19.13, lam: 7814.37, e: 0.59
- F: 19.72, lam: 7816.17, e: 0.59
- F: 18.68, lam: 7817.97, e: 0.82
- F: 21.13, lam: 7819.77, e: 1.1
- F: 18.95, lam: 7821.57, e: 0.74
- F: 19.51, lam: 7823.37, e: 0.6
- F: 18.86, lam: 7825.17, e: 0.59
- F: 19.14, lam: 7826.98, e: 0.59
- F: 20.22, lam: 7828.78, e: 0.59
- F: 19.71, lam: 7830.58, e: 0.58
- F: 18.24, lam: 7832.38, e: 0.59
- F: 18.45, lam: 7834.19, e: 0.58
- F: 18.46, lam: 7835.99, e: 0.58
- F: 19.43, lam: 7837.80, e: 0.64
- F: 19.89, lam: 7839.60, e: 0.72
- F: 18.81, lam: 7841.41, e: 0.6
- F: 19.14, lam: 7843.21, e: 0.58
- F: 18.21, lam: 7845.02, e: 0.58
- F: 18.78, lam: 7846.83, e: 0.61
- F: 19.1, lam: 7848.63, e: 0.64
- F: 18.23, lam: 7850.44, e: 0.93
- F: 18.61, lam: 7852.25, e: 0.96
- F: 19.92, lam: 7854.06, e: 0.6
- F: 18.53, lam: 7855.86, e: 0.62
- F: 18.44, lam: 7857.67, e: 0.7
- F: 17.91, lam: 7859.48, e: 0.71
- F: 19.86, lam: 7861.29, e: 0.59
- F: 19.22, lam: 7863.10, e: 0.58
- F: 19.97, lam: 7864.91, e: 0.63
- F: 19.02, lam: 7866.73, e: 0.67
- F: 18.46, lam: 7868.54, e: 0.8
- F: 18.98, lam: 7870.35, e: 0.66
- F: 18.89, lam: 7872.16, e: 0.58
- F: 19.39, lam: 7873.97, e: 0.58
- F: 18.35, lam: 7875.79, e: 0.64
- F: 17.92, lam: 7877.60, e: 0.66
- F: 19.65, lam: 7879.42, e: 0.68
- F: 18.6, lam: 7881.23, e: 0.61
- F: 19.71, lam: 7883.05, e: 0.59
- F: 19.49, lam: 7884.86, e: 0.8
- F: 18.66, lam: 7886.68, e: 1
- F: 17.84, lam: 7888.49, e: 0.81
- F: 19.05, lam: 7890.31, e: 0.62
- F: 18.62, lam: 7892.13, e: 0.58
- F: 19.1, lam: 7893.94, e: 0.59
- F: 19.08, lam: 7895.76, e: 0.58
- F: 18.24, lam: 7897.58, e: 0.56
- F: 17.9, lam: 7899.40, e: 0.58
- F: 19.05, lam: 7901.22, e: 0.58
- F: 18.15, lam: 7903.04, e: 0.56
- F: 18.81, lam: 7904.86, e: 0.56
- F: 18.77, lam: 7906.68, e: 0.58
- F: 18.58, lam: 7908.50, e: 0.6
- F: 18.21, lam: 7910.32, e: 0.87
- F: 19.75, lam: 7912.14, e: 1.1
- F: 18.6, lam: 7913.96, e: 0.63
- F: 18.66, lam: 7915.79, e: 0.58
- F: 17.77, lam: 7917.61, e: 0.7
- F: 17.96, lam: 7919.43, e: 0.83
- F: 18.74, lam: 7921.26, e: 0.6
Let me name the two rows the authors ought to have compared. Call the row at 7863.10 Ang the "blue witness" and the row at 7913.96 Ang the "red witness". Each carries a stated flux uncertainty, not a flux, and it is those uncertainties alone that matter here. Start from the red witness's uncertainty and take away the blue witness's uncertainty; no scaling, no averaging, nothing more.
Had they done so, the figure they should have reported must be 0.050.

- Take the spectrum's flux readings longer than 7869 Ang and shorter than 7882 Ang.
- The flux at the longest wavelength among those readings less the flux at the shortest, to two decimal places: -0.38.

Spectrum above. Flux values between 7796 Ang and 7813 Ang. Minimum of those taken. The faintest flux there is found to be 18.18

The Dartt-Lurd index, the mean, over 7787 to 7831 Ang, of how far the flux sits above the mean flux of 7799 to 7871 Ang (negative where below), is 0.2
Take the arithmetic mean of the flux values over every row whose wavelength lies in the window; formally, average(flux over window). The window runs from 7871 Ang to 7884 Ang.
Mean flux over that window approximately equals 18.93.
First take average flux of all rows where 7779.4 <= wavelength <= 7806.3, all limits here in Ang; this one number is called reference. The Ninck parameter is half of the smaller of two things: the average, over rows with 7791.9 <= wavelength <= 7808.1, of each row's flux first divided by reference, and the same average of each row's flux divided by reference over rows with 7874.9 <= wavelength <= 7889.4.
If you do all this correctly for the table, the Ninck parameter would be 0.493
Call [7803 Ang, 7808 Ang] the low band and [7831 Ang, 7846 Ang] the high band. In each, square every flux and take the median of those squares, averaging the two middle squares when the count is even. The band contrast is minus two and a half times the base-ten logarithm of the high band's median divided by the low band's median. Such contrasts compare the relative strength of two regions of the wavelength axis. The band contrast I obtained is 0.11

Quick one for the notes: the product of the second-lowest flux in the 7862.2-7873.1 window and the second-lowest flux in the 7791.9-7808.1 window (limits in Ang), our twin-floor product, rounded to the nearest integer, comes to 353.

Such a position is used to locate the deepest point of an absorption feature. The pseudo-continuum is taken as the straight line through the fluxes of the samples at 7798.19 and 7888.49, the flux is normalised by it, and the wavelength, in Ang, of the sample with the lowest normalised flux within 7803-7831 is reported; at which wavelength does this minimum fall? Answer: 7817.97 Ang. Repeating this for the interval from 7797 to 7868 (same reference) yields 7859.48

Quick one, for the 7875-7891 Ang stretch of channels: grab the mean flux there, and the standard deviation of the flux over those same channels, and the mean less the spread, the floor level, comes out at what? 18.1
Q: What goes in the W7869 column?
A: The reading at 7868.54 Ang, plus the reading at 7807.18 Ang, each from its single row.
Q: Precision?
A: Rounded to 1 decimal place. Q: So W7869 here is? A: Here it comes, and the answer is 37.7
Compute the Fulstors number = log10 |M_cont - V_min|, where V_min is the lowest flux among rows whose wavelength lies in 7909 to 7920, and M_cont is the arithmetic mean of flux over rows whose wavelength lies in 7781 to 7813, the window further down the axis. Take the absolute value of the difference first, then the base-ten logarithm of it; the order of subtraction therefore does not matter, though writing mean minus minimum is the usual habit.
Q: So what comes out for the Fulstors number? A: 0.16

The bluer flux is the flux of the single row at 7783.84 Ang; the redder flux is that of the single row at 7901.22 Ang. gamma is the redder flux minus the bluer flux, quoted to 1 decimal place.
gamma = 0.6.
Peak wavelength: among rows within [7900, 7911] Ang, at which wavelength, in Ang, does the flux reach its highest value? 7901.22 Ang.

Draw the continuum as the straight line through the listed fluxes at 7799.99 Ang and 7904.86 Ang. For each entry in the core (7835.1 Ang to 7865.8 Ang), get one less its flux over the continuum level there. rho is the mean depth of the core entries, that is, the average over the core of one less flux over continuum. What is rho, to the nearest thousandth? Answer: -0.012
